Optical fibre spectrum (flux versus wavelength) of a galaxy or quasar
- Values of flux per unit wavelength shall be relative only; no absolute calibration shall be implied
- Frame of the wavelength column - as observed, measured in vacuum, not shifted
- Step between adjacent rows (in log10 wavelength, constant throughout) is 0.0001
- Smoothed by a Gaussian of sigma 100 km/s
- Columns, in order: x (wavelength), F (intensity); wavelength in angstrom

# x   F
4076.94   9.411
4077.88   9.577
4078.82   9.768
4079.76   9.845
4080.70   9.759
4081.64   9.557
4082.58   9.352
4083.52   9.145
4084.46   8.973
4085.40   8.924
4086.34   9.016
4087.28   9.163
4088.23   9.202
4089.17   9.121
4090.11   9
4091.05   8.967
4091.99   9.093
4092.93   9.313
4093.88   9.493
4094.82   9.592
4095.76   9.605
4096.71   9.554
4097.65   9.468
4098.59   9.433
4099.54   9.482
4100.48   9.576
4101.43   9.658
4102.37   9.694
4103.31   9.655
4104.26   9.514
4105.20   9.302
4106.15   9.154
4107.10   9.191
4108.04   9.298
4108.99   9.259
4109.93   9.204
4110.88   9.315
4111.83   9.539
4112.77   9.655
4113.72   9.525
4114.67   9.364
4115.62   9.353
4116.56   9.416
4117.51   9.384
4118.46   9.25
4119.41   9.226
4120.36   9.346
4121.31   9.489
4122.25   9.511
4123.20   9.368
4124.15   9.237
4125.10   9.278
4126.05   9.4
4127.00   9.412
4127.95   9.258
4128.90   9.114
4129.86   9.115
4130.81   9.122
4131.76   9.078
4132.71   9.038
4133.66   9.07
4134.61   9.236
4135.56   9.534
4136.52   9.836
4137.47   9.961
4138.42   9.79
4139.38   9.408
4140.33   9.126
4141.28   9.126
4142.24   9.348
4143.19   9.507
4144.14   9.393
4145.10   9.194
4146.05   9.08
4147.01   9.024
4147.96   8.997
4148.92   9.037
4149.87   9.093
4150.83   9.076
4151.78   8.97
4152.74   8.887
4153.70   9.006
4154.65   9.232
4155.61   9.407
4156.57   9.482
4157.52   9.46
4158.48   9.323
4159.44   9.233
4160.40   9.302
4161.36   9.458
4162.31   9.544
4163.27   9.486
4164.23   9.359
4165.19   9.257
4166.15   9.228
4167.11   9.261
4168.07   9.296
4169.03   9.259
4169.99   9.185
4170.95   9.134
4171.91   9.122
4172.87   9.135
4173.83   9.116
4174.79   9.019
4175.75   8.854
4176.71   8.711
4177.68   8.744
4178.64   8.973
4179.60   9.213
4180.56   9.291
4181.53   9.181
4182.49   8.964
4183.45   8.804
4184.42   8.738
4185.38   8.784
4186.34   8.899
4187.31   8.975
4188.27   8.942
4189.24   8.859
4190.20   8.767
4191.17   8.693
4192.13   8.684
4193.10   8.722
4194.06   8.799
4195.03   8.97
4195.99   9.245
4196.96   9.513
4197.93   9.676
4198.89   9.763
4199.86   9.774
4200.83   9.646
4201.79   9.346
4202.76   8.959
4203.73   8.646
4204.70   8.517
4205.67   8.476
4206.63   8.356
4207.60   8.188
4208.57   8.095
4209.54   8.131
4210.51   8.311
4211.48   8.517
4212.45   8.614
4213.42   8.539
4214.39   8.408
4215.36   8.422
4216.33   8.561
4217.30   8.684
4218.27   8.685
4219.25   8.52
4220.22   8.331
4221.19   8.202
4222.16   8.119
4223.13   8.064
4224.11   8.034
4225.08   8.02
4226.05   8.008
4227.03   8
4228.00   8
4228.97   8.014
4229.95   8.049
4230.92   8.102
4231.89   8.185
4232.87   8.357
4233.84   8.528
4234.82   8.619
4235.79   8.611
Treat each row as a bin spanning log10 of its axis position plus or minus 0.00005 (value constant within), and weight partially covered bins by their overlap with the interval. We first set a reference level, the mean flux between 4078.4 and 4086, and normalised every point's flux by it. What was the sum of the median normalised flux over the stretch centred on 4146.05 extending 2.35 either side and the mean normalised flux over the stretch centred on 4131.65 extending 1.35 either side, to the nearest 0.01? 1.93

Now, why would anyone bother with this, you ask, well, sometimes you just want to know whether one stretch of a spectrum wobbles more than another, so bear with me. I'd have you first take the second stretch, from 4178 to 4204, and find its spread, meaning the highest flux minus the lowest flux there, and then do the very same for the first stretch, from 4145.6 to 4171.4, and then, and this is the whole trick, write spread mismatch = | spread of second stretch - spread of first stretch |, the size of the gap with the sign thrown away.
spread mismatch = 0.47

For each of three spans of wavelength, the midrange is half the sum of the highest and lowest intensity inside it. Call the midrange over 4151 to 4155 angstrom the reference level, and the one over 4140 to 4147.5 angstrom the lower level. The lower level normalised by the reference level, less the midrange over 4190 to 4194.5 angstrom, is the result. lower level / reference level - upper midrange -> -7.72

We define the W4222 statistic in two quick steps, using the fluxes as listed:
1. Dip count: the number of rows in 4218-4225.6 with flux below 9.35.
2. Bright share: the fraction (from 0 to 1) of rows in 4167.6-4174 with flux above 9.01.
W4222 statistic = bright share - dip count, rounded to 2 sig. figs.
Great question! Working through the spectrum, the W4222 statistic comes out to -7.0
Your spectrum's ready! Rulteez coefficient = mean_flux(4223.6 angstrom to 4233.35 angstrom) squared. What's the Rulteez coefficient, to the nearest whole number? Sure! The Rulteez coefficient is 65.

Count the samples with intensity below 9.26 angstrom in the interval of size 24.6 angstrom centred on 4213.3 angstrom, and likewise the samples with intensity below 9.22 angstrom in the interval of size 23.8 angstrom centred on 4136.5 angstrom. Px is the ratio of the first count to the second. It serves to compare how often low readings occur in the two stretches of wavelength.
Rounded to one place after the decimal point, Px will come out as 2.0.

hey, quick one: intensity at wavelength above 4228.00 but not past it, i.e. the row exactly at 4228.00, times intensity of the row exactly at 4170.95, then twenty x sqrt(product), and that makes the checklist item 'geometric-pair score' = 171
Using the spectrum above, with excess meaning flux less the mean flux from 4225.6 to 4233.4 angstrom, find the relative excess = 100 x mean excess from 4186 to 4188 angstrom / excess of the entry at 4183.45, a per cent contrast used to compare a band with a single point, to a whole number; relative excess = 119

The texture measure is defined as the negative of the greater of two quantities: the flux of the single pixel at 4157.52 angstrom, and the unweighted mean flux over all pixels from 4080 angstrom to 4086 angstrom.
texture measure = -9.46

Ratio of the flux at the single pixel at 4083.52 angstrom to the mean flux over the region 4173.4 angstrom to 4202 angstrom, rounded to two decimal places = 1.01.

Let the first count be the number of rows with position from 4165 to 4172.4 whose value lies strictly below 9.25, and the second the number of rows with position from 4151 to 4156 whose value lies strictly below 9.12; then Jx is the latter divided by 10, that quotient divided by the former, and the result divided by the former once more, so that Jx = 0.019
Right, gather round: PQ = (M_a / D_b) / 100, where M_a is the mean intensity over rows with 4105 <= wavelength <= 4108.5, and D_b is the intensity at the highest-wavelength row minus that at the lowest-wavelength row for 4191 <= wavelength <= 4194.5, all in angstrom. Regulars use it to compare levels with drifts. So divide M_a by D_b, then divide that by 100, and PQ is 0.9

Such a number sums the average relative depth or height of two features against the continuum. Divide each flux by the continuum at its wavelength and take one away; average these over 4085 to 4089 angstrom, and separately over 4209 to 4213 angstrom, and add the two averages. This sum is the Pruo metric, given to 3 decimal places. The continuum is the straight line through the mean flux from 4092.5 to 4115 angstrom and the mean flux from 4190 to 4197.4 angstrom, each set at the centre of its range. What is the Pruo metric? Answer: -0.098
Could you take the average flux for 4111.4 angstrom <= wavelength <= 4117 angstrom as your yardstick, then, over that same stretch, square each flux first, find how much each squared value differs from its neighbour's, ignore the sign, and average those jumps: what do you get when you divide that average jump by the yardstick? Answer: 0.193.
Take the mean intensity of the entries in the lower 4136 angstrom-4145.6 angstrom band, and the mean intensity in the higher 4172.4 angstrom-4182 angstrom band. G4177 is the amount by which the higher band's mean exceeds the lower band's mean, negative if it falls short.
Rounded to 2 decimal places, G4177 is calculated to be -0.45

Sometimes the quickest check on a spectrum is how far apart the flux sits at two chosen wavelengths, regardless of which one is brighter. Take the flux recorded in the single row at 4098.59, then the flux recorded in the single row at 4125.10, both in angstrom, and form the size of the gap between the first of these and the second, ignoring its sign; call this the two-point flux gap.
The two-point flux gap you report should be 0.2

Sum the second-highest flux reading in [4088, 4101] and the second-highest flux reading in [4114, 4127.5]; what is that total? 19.1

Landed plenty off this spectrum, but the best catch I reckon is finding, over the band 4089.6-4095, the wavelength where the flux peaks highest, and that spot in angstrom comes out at 4094.82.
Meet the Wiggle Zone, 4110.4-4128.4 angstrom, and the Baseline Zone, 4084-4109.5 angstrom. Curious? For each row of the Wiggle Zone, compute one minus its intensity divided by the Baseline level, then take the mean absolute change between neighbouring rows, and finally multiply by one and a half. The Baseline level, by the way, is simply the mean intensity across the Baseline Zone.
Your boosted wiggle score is 0.016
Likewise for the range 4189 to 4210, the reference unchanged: 0.023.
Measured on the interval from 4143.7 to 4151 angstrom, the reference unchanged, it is 0.012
